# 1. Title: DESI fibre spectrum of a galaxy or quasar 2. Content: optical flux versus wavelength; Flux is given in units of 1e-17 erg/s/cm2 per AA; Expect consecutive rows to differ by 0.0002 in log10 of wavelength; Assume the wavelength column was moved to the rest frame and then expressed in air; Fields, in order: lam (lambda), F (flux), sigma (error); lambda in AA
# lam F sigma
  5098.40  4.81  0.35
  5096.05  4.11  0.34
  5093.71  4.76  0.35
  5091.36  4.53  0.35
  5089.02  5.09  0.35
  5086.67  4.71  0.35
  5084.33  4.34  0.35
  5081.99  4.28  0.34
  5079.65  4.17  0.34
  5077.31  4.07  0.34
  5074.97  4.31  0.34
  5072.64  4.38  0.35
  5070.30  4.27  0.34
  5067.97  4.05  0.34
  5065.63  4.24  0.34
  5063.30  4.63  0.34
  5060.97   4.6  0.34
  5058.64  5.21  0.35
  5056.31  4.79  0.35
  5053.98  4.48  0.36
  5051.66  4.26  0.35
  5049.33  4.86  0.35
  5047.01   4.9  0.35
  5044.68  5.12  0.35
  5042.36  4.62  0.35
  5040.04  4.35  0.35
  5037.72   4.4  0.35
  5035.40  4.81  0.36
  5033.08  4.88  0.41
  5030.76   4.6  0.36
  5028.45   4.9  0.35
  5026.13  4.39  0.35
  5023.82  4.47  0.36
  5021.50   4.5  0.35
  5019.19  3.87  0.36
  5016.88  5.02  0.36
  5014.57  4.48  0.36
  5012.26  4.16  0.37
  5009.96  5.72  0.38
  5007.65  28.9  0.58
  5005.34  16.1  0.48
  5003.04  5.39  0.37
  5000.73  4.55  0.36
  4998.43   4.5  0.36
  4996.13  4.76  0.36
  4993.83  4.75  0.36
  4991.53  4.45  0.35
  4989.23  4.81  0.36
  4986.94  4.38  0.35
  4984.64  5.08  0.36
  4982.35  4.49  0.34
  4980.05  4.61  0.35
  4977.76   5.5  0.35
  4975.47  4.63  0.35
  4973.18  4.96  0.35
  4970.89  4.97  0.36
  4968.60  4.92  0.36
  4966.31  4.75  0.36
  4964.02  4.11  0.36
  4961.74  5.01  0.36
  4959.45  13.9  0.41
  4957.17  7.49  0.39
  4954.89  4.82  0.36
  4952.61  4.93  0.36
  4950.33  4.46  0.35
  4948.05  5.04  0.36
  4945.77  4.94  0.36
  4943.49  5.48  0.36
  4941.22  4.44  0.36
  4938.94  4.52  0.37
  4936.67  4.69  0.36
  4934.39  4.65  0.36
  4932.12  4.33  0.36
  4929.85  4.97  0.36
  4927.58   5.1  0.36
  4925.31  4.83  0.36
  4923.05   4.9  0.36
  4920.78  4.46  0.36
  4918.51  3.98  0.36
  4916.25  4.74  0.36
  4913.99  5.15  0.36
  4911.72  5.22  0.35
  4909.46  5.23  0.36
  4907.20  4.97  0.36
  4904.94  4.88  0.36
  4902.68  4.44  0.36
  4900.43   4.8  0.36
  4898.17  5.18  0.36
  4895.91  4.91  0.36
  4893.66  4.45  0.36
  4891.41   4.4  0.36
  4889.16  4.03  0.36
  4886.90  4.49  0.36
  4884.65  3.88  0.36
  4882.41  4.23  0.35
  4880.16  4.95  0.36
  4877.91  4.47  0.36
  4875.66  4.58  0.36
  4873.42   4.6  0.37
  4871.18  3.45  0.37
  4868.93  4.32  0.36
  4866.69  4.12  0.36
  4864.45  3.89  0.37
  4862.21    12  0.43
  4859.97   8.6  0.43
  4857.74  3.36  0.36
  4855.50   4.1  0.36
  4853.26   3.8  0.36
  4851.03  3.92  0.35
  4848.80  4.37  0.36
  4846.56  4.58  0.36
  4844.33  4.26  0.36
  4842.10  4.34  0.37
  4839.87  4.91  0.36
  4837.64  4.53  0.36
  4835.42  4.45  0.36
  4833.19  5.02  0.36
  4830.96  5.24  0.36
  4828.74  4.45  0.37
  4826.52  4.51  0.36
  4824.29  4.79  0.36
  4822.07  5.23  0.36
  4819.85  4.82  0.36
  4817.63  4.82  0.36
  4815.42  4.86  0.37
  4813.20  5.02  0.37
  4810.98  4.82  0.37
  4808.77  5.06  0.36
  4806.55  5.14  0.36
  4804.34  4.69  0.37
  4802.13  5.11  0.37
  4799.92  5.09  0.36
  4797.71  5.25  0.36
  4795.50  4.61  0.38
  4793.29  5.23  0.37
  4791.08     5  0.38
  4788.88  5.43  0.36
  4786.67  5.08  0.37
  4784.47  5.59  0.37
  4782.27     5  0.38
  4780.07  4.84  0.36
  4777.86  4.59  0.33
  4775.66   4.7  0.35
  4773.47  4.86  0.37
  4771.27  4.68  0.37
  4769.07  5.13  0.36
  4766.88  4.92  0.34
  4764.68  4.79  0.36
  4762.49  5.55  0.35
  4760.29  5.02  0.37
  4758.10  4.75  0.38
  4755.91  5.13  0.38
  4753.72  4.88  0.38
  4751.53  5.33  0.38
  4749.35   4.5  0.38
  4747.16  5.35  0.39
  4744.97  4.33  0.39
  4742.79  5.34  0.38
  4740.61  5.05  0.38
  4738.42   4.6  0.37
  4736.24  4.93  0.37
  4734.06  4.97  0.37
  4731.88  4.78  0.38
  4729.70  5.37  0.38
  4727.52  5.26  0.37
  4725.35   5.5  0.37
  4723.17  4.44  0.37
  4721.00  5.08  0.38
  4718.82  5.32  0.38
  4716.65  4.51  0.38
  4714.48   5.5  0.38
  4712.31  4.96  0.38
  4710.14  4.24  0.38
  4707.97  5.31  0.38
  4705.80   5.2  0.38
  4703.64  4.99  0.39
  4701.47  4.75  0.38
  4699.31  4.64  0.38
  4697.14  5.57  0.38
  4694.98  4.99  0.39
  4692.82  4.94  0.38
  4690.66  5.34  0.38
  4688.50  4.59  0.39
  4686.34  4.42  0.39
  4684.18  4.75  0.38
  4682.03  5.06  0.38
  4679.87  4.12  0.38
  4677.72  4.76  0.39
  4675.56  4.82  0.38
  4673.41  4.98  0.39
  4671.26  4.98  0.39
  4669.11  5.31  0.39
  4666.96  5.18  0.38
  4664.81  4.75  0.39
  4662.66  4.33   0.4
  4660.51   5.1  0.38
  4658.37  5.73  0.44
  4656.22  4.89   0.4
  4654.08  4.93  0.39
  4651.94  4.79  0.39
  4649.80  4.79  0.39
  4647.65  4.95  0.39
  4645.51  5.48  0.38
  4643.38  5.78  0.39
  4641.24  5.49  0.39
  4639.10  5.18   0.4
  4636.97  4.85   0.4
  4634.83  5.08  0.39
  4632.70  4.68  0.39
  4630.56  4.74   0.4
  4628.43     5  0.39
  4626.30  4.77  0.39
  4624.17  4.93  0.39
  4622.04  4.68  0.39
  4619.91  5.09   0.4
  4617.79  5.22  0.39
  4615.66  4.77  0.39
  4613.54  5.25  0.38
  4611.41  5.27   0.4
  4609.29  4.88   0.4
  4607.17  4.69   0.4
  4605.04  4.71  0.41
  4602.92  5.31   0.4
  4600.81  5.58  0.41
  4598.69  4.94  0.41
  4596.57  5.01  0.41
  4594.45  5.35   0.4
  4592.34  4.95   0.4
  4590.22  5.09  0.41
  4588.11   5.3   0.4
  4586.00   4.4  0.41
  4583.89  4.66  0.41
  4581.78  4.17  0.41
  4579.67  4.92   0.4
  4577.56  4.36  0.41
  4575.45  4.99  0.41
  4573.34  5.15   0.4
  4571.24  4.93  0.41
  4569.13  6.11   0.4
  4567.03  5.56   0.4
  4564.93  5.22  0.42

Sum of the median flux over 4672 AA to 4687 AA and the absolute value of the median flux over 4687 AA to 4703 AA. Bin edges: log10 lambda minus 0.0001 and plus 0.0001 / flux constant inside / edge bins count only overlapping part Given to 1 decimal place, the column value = 9.7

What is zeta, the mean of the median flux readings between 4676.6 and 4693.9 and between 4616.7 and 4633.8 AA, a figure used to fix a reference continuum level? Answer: 4.80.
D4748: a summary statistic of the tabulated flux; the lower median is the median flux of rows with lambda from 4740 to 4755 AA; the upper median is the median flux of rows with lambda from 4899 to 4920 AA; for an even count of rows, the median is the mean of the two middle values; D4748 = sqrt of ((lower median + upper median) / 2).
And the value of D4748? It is 2.23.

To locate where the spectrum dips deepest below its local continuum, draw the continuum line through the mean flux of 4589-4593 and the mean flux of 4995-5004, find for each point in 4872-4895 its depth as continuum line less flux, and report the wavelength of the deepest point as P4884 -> 4884.65 AA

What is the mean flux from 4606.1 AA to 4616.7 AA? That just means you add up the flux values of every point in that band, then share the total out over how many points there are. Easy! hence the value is 4.97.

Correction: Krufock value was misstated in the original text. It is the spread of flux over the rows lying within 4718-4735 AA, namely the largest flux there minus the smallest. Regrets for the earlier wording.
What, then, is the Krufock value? 1.06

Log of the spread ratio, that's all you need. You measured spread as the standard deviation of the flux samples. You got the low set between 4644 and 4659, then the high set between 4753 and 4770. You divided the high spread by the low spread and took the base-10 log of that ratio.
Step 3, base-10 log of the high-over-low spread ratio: -0.16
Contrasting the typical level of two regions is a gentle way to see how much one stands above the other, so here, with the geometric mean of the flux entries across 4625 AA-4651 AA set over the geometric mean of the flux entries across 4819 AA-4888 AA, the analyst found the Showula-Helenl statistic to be 1.09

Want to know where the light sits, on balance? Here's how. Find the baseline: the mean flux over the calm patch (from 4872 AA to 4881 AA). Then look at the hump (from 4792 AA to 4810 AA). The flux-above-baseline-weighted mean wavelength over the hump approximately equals 4801.0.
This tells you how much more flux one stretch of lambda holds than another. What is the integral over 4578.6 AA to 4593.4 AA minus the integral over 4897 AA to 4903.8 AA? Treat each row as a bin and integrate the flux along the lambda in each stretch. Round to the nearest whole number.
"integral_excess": 38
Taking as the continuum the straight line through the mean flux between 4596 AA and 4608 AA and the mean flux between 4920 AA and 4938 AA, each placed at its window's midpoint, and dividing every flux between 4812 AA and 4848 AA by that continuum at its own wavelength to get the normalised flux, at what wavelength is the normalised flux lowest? 4844.33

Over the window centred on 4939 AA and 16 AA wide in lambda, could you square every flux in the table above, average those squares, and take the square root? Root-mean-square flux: 4.74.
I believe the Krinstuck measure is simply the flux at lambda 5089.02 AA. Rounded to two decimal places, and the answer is 5.09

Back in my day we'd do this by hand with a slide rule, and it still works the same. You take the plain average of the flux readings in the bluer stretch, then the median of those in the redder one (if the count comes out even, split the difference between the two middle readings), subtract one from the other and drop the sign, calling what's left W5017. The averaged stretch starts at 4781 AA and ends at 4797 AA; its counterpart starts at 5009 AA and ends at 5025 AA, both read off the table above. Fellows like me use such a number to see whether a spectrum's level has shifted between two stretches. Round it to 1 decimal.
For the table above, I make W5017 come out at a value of 0.7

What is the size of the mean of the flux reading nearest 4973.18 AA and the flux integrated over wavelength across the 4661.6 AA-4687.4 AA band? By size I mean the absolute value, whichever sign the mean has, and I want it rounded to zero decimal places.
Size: 64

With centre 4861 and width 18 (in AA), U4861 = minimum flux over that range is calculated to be 3.36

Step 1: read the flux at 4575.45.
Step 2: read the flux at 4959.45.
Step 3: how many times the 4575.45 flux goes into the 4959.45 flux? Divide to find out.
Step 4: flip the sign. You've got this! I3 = -2.79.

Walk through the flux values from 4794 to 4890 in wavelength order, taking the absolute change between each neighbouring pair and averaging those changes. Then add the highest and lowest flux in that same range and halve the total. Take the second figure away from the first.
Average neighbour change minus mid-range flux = -7.0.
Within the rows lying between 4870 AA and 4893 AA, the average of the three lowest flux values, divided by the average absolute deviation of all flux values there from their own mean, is 12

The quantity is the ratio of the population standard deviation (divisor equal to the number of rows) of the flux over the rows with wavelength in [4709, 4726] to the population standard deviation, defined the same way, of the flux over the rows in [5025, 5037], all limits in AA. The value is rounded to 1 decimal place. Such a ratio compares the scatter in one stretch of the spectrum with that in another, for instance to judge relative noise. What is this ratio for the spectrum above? 2.4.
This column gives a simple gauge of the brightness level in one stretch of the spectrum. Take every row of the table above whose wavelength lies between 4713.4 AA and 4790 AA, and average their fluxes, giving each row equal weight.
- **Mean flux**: 5.00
